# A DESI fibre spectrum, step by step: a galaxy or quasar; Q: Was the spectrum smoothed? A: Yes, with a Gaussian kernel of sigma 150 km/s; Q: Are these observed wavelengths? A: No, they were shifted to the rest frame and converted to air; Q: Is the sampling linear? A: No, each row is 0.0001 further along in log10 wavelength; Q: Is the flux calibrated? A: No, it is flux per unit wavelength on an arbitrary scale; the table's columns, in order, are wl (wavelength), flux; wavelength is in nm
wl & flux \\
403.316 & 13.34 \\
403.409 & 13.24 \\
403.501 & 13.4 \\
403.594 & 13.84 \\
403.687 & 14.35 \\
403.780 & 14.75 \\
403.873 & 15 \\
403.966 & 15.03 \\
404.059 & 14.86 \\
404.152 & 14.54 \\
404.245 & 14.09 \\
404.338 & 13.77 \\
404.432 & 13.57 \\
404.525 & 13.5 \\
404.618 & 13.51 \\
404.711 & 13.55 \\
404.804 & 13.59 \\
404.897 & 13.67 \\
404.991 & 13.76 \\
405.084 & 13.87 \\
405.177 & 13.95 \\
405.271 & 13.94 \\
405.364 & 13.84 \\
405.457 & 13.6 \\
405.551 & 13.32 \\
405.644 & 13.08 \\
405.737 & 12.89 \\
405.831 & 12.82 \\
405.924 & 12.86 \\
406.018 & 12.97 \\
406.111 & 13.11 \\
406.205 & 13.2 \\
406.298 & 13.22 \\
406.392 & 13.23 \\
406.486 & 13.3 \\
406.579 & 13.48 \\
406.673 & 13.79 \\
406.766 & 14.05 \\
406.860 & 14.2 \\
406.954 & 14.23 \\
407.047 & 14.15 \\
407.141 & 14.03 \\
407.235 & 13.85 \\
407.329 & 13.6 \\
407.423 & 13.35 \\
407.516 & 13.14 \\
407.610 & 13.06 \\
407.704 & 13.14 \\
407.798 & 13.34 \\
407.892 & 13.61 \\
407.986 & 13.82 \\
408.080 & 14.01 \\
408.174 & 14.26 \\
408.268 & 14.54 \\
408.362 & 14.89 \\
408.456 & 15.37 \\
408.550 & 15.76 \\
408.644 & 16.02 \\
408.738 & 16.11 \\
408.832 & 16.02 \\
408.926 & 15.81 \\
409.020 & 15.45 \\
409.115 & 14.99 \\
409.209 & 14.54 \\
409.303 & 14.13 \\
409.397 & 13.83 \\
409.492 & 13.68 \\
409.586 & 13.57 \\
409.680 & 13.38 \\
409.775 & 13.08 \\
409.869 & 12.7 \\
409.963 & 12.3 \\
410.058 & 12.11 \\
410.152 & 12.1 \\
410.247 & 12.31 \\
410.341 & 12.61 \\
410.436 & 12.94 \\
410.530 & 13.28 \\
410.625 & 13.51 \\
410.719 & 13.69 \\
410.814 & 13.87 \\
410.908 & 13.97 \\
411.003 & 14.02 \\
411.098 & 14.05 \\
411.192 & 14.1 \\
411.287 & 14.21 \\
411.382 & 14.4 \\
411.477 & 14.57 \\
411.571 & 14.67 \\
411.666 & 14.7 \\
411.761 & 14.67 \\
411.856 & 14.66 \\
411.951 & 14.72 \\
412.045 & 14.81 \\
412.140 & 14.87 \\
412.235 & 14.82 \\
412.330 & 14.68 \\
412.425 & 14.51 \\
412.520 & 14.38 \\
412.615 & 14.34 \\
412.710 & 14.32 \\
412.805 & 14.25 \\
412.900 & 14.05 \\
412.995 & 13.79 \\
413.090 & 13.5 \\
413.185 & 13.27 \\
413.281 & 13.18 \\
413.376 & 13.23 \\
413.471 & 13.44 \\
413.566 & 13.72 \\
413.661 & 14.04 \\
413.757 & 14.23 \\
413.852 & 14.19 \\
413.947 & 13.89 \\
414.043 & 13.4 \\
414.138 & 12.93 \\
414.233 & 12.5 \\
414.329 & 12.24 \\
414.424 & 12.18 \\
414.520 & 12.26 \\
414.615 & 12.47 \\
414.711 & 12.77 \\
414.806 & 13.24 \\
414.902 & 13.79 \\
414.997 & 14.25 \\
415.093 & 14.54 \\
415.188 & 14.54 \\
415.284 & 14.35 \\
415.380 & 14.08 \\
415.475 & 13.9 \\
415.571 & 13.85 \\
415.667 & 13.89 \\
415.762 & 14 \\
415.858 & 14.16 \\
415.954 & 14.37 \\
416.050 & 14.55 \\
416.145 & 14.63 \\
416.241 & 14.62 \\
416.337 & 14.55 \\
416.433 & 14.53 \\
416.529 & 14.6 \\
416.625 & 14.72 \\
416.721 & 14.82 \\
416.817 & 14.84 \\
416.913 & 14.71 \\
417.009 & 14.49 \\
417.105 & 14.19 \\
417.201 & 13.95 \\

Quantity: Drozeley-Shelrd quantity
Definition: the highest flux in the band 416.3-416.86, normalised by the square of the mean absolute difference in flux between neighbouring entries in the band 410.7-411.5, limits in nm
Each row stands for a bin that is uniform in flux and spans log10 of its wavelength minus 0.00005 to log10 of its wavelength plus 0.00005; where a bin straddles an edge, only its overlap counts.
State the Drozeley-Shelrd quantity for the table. 1226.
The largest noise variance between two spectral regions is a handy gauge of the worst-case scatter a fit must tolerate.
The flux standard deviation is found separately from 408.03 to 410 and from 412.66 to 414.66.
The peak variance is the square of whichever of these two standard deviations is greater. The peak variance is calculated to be 1.3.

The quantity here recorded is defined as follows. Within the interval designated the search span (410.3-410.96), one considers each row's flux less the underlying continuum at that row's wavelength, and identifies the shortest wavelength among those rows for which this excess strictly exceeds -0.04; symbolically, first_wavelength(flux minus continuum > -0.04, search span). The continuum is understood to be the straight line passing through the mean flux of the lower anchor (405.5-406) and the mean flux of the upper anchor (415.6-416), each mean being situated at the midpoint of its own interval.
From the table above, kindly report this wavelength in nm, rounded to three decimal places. 410.625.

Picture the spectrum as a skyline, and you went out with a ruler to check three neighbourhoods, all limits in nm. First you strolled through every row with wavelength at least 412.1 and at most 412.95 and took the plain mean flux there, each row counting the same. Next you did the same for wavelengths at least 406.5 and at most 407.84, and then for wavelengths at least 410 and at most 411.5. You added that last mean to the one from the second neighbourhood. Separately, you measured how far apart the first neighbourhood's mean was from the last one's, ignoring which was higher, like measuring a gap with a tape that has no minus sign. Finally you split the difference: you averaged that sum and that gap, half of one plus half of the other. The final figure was 14.1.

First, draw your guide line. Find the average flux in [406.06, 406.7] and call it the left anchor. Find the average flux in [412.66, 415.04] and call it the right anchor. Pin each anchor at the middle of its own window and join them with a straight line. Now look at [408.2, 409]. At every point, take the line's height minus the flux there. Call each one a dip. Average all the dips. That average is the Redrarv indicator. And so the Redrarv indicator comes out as -2.2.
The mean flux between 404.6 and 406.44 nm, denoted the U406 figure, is 13.4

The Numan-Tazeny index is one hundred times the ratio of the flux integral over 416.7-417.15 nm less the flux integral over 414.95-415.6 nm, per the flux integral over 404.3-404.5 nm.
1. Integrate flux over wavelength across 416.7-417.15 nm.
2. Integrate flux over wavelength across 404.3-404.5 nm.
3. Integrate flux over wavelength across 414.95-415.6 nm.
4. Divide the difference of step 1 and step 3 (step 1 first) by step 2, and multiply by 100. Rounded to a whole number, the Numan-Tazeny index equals -98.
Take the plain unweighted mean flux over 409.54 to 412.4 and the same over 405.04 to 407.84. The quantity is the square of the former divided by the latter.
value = 14.1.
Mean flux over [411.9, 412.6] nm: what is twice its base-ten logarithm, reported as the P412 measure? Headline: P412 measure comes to 2.33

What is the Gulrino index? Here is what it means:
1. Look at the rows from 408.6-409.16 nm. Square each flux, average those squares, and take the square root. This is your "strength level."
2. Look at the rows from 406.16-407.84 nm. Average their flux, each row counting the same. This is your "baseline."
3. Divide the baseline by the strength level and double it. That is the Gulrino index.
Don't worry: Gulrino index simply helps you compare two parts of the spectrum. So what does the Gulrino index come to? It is 1.73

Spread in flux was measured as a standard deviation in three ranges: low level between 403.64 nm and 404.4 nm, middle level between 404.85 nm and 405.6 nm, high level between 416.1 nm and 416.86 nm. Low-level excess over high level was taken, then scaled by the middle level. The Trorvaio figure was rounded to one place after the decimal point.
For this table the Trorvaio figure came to 1.6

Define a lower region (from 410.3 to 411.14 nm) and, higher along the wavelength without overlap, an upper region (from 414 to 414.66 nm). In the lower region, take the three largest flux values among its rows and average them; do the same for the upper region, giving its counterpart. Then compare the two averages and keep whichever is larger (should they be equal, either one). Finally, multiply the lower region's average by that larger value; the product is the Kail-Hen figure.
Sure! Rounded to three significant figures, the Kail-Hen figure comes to 196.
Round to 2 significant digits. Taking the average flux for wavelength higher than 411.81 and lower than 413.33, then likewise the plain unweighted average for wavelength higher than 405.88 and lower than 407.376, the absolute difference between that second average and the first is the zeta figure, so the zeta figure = 0.68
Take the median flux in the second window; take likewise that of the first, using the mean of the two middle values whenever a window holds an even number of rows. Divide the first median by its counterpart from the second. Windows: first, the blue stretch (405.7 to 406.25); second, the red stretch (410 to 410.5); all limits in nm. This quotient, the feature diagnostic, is 1.05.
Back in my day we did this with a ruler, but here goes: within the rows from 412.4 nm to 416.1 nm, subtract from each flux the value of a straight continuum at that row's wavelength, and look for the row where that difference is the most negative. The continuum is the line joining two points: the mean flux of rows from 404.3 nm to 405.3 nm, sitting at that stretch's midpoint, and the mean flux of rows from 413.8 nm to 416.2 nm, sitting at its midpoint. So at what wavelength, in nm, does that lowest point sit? 414.424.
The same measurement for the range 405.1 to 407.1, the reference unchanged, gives 405.831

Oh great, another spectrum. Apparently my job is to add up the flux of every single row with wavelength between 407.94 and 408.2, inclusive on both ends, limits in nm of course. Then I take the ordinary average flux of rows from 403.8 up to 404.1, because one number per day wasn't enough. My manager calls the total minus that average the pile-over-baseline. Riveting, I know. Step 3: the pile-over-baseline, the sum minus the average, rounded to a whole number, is 27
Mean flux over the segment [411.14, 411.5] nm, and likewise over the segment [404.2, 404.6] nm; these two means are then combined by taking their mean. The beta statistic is 14.0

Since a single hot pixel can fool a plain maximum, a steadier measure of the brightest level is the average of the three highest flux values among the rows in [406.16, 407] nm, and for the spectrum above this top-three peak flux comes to 14.2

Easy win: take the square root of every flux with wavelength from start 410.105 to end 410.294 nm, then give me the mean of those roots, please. 3.49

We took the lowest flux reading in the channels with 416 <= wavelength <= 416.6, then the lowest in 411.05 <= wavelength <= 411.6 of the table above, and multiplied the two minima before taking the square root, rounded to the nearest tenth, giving 14.3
